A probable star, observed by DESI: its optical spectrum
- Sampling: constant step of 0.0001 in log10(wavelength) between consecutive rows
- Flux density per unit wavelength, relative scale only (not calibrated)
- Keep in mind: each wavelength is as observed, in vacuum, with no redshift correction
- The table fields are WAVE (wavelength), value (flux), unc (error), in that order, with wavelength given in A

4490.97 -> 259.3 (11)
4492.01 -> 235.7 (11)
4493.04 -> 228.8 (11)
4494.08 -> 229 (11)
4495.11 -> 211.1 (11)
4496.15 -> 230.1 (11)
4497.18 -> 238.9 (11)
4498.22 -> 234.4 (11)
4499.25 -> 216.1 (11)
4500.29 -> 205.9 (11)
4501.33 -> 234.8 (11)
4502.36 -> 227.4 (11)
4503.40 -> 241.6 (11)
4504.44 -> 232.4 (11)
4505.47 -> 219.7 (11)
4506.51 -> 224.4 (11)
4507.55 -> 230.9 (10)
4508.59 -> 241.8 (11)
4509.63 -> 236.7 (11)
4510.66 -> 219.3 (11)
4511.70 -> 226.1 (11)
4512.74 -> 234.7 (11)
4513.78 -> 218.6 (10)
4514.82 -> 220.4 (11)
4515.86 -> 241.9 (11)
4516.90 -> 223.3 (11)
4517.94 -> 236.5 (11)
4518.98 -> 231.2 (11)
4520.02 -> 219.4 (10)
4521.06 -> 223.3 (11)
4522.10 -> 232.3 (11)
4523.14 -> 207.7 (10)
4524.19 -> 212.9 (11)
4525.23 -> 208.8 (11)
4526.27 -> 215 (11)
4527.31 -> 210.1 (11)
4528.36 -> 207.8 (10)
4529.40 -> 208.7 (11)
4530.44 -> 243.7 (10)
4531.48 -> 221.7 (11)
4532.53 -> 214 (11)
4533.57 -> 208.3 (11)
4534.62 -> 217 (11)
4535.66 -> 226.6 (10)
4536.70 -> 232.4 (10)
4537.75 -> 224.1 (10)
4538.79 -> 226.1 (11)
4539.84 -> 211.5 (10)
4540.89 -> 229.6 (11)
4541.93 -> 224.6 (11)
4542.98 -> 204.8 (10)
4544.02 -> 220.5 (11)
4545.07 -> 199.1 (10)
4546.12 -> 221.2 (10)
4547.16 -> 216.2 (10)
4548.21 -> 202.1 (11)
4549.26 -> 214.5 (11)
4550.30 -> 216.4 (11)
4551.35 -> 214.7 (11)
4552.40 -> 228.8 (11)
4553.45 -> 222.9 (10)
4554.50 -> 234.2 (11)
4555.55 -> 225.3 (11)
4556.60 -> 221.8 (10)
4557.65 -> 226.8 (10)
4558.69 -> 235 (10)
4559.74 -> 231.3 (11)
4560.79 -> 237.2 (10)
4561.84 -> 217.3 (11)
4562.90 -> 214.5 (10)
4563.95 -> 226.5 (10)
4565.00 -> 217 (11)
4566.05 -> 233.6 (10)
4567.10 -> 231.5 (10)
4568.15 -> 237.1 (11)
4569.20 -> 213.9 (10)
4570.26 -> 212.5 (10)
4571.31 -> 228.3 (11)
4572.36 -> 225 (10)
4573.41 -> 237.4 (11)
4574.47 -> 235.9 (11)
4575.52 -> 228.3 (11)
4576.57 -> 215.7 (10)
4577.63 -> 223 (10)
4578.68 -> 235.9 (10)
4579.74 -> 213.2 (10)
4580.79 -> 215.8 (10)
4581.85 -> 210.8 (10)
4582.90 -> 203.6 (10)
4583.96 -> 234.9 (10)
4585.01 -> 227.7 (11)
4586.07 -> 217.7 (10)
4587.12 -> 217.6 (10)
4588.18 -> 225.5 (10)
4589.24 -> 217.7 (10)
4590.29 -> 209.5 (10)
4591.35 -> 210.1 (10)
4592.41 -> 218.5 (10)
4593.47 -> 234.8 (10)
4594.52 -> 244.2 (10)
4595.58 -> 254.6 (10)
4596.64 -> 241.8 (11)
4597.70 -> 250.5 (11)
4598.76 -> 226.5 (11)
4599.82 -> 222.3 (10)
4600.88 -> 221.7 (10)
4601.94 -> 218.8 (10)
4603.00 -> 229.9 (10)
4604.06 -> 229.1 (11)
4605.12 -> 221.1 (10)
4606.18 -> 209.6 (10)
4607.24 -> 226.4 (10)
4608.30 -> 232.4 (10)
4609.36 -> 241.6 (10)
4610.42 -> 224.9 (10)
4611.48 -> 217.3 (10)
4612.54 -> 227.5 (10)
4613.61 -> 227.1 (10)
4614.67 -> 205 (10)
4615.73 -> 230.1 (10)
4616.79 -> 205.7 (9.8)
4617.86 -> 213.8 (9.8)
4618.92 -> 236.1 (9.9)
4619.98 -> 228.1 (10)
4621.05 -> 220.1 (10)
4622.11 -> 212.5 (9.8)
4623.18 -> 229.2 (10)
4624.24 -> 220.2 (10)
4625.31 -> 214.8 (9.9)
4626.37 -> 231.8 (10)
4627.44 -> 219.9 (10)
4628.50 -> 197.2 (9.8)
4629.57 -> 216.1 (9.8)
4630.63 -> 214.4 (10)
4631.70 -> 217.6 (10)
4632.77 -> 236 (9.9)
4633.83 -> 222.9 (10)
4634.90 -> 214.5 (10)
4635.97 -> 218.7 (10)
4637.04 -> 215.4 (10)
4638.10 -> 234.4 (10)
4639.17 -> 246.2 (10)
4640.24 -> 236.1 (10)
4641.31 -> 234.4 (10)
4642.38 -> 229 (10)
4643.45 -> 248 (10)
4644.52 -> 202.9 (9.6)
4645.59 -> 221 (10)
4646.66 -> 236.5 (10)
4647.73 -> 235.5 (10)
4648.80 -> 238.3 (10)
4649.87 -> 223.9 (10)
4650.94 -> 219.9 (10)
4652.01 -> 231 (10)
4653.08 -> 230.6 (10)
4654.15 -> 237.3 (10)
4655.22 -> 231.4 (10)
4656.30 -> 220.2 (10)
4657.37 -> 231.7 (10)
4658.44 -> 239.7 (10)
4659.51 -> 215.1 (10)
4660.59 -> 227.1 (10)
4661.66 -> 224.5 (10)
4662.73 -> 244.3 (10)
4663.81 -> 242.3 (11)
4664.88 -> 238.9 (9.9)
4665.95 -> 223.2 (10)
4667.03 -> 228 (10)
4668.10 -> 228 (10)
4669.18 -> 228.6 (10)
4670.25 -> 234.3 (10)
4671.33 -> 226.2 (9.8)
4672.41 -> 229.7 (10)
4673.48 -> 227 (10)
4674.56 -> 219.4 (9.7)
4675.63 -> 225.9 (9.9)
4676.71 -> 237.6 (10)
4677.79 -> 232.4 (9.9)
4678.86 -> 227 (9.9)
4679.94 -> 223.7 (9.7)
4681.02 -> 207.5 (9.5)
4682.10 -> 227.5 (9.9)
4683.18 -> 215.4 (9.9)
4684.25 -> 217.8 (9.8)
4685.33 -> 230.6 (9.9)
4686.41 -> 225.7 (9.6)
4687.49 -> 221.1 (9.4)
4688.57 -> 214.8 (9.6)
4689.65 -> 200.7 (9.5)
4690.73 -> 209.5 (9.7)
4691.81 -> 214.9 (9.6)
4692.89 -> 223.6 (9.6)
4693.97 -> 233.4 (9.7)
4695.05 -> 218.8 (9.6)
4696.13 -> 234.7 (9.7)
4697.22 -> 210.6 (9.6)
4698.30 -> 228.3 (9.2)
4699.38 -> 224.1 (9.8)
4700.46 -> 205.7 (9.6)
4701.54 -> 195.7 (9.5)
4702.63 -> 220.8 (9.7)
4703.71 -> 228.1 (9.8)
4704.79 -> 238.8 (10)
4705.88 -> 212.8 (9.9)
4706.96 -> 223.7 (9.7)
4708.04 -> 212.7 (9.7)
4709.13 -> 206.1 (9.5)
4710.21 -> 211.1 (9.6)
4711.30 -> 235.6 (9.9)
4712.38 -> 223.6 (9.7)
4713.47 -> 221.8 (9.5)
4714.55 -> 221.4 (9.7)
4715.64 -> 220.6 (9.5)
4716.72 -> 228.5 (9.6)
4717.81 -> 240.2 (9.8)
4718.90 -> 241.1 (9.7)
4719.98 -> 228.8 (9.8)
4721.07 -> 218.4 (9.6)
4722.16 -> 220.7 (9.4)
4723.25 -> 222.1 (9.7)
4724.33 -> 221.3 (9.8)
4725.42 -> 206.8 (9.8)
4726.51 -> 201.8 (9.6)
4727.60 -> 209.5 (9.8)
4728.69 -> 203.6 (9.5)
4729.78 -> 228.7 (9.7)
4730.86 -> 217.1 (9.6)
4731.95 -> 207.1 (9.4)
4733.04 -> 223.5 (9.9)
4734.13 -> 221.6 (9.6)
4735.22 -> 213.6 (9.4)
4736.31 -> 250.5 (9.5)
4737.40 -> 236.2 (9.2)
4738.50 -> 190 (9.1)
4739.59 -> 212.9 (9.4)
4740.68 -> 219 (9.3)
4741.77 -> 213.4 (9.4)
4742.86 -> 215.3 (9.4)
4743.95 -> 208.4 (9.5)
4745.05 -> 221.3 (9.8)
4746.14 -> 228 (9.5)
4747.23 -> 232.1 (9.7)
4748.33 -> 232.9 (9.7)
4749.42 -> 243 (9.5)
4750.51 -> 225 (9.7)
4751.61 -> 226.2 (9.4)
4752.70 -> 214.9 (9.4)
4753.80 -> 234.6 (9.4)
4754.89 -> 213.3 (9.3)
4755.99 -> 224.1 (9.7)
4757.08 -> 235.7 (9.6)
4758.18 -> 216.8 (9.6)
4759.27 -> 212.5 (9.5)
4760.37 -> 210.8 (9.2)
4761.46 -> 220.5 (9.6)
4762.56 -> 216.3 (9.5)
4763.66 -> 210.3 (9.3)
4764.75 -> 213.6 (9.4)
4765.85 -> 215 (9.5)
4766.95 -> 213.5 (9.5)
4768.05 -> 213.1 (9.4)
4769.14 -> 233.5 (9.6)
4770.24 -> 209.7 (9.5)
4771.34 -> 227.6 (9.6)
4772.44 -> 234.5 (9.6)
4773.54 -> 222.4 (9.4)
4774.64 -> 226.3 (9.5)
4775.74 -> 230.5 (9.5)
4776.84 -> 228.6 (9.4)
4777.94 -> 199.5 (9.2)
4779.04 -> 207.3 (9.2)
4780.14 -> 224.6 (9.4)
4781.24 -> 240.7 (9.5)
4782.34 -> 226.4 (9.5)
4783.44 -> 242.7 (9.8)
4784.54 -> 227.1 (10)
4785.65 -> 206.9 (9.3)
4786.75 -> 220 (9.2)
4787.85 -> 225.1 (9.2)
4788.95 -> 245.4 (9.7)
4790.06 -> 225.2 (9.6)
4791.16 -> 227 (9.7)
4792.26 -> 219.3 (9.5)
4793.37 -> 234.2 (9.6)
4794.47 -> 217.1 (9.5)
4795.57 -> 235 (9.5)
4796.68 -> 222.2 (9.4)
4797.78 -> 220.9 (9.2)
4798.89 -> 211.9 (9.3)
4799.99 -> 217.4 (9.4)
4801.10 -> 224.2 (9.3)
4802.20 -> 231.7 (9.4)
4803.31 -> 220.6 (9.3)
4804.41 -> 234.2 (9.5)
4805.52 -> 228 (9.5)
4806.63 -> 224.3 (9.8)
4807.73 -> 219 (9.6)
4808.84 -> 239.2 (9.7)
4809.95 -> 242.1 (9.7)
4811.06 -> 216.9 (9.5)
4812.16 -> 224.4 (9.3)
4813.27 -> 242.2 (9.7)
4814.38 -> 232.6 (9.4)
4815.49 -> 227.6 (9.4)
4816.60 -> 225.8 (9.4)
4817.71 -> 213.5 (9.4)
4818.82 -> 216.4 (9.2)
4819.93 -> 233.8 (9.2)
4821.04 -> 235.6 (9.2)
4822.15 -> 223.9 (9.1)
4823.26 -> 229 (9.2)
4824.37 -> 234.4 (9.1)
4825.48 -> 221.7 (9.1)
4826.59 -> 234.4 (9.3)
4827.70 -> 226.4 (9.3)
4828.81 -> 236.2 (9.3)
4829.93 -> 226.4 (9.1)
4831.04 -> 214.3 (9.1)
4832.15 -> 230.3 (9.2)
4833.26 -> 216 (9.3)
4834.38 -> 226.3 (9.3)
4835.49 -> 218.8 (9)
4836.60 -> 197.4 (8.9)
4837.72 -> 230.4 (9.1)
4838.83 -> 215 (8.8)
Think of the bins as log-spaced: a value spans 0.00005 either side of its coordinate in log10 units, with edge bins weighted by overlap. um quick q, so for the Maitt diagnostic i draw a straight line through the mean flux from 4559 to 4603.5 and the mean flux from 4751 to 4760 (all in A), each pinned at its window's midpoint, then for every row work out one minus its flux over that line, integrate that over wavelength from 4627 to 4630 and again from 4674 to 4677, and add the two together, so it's 0.14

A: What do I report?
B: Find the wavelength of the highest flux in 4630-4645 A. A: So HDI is 4643.45 A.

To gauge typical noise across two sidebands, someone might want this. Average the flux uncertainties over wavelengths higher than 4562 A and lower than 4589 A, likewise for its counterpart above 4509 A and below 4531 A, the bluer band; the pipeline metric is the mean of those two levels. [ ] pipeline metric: 10.5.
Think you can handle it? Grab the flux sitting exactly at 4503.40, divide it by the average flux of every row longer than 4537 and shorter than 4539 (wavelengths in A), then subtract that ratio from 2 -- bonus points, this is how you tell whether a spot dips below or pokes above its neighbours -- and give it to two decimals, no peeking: 0.93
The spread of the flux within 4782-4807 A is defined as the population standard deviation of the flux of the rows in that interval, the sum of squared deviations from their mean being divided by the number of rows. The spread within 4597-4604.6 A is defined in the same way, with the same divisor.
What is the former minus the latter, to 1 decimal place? -1.0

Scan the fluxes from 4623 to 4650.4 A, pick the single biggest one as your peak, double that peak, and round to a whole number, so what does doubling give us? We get 496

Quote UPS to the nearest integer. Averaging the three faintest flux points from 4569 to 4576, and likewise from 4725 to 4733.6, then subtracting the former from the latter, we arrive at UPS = -13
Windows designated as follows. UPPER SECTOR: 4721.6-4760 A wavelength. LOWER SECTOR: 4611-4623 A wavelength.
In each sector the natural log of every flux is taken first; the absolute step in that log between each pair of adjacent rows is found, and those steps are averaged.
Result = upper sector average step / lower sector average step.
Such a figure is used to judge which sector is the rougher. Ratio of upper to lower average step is 0.9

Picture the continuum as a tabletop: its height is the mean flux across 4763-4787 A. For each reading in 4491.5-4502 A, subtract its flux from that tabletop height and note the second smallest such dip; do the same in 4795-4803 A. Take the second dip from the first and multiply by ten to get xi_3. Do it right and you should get -40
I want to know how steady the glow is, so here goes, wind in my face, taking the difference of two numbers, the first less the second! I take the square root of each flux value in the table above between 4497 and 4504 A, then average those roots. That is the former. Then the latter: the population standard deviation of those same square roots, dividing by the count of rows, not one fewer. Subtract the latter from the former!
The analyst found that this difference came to 14.7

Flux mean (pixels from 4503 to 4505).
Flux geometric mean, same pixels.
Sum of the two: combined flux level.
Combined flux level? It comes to 474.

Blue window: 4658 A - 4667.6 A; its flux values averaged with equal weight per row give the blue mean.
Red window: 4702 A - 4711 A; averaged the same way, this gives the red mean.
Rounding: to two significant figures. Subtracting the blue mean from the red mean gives -12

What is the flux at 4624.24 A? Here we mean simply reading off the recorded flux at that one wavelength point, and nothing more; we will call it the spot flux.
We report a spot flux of 220.2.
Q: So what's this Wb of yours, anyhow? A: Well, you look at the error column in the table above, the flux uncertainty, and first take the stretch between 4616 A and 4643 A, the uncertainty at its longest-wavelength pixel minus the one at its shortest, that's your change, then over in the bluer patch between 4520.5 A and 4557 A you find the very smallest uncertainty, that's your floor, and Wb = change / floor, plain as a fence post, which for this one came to 0.020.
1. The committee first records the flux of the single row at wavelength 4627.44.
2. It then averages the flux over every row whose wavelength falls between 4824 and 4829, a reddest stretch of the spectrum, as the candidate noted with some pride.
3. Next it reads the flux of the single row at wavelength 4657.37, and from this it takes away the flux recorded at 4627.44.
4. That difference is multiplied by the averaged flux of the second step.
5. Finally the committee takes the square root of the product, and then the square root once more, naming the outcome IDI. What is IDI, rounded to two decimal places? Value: 7.22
